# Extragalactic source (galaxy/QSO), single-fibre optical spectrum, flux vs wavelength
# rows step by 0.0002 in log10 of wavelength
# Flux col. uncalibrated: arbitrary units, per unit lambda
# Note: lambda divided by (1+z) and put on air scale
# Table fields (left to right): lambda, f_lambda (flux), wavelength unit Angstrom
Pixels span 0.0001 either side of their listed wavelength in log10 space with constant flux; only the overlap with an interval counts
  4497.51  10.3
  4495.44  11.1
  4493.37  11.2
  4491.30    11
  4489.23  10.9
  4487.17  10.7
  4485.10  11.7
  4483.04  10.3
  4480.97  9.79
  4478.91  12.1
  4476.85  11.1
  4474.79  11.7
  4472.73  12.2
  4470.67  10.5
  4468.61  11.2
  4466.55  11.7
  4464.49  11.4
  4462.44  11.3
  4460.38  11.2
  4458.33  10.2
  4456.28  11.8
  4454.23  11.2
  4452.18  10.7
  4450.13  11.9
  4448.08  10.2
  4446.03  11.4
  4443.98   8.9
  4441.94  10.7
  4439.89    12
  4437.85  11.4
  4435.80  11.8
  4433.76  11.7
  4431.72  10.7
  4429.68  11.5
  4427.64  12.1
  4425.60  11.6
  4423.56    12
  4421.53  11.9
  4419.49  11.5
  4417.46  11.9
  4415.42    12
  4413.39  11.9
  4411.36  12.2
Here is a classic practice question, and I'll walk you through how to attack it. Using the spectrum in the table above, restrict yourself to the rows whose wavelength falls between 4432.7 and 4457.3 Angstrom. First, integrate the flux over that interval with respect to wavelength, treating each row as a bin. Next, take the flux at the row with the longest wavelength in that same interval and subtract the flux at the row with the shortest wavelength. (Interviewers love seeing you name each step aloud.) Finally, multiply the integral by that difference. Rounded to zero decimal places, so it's 27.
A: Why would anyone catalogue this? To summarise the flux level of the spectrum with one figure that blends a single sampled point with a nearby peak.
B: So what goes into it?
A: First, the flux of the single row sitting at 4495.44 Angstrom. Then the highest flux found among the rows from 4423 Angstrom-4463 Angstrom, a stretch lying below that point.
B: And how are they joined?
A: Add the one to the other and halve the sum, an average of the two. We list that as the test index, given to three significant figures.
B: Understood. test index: 11.6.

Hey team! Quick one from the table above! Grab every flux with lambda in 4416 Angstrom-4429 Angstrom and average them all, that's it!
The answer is 11.83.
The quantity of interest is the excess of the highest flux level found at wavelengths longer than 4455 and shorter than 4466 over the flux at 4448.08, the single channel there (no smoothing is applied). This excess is 1.6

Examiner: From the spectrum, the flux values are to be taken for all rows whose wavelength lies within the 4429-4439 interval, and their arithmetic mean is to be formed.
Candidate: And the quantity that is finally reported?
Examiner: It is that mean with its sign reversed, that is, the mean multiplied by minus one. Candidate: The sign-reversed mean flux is -11.4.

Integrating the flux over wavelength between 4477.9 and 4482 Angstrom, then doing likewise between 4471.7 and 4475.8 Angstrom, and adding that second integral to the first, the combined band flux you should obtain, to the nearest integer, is 94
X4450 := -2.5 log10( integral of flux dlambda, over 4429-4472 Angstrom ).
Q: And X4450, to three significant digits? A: -6.70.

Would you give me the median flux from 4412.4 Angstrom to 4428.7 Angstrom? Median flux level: 11.9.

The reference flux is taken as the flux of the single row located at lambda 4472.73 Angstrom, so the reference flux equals 12.2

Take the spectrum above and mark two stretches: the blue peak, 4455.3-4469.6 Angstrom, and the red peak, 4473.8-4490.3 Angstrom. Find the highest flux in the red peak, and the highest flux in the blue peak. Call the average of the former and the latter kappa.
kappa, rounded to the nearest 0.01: 11.95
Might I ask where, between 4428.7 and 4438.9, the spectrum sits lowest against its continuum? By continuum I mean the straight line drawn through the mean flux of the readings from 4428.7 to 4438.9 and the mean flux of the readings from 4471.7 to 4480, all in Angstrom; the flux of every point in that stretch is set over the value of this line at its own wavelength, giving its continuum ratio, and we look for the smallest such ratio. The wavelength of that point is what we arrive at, 4431.72 Angstrom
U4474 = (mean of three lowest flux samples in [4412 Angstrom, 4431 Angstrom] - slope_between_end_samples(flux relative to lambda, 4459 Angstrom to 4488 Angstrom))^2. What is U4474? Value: 133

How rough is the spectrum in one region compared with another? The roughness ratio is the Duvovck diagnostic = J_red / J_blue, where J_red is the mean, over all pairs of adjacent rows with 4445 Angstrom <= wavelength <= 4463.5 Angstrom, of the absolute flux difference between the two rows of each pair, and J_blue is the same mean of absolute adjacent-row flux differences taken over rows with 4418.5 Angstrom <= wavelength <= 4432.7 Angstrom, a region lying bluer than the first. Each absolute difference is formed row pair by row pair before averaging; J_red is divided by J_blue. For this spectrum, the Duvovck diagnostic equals 2.1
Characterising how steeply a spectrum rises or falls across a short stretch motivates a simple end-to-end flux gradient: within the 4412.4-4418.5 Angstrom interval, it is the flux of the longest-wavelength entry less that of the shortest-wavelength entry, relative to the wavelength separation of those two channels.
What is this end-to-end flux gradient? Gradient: 0.00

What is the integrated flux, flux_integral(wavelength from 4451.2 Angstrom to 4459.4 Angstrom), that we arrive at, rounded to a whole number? 90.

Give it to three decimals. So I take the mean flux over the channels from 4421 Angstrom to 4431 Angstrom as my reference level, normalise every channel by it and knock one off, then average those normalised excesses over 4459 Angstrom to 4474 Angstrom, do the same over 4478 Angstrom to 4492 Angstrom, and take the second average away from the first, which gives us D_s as 0.036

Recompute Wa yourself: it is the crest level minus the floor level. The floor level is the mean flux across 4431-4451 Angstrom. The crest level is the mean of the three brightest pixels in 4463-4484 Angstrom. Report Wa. 0.93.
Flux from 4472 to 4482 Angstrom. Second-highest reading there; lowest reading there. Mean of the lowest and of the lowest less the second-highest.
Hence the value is 3.7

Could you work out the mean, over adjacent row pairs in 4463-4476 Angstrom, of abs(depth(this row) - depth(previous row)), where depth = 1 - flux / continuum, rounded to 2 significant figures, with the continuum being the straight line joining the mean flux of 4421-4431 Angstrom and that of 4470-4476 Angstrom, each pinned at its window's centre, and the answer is 0.064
